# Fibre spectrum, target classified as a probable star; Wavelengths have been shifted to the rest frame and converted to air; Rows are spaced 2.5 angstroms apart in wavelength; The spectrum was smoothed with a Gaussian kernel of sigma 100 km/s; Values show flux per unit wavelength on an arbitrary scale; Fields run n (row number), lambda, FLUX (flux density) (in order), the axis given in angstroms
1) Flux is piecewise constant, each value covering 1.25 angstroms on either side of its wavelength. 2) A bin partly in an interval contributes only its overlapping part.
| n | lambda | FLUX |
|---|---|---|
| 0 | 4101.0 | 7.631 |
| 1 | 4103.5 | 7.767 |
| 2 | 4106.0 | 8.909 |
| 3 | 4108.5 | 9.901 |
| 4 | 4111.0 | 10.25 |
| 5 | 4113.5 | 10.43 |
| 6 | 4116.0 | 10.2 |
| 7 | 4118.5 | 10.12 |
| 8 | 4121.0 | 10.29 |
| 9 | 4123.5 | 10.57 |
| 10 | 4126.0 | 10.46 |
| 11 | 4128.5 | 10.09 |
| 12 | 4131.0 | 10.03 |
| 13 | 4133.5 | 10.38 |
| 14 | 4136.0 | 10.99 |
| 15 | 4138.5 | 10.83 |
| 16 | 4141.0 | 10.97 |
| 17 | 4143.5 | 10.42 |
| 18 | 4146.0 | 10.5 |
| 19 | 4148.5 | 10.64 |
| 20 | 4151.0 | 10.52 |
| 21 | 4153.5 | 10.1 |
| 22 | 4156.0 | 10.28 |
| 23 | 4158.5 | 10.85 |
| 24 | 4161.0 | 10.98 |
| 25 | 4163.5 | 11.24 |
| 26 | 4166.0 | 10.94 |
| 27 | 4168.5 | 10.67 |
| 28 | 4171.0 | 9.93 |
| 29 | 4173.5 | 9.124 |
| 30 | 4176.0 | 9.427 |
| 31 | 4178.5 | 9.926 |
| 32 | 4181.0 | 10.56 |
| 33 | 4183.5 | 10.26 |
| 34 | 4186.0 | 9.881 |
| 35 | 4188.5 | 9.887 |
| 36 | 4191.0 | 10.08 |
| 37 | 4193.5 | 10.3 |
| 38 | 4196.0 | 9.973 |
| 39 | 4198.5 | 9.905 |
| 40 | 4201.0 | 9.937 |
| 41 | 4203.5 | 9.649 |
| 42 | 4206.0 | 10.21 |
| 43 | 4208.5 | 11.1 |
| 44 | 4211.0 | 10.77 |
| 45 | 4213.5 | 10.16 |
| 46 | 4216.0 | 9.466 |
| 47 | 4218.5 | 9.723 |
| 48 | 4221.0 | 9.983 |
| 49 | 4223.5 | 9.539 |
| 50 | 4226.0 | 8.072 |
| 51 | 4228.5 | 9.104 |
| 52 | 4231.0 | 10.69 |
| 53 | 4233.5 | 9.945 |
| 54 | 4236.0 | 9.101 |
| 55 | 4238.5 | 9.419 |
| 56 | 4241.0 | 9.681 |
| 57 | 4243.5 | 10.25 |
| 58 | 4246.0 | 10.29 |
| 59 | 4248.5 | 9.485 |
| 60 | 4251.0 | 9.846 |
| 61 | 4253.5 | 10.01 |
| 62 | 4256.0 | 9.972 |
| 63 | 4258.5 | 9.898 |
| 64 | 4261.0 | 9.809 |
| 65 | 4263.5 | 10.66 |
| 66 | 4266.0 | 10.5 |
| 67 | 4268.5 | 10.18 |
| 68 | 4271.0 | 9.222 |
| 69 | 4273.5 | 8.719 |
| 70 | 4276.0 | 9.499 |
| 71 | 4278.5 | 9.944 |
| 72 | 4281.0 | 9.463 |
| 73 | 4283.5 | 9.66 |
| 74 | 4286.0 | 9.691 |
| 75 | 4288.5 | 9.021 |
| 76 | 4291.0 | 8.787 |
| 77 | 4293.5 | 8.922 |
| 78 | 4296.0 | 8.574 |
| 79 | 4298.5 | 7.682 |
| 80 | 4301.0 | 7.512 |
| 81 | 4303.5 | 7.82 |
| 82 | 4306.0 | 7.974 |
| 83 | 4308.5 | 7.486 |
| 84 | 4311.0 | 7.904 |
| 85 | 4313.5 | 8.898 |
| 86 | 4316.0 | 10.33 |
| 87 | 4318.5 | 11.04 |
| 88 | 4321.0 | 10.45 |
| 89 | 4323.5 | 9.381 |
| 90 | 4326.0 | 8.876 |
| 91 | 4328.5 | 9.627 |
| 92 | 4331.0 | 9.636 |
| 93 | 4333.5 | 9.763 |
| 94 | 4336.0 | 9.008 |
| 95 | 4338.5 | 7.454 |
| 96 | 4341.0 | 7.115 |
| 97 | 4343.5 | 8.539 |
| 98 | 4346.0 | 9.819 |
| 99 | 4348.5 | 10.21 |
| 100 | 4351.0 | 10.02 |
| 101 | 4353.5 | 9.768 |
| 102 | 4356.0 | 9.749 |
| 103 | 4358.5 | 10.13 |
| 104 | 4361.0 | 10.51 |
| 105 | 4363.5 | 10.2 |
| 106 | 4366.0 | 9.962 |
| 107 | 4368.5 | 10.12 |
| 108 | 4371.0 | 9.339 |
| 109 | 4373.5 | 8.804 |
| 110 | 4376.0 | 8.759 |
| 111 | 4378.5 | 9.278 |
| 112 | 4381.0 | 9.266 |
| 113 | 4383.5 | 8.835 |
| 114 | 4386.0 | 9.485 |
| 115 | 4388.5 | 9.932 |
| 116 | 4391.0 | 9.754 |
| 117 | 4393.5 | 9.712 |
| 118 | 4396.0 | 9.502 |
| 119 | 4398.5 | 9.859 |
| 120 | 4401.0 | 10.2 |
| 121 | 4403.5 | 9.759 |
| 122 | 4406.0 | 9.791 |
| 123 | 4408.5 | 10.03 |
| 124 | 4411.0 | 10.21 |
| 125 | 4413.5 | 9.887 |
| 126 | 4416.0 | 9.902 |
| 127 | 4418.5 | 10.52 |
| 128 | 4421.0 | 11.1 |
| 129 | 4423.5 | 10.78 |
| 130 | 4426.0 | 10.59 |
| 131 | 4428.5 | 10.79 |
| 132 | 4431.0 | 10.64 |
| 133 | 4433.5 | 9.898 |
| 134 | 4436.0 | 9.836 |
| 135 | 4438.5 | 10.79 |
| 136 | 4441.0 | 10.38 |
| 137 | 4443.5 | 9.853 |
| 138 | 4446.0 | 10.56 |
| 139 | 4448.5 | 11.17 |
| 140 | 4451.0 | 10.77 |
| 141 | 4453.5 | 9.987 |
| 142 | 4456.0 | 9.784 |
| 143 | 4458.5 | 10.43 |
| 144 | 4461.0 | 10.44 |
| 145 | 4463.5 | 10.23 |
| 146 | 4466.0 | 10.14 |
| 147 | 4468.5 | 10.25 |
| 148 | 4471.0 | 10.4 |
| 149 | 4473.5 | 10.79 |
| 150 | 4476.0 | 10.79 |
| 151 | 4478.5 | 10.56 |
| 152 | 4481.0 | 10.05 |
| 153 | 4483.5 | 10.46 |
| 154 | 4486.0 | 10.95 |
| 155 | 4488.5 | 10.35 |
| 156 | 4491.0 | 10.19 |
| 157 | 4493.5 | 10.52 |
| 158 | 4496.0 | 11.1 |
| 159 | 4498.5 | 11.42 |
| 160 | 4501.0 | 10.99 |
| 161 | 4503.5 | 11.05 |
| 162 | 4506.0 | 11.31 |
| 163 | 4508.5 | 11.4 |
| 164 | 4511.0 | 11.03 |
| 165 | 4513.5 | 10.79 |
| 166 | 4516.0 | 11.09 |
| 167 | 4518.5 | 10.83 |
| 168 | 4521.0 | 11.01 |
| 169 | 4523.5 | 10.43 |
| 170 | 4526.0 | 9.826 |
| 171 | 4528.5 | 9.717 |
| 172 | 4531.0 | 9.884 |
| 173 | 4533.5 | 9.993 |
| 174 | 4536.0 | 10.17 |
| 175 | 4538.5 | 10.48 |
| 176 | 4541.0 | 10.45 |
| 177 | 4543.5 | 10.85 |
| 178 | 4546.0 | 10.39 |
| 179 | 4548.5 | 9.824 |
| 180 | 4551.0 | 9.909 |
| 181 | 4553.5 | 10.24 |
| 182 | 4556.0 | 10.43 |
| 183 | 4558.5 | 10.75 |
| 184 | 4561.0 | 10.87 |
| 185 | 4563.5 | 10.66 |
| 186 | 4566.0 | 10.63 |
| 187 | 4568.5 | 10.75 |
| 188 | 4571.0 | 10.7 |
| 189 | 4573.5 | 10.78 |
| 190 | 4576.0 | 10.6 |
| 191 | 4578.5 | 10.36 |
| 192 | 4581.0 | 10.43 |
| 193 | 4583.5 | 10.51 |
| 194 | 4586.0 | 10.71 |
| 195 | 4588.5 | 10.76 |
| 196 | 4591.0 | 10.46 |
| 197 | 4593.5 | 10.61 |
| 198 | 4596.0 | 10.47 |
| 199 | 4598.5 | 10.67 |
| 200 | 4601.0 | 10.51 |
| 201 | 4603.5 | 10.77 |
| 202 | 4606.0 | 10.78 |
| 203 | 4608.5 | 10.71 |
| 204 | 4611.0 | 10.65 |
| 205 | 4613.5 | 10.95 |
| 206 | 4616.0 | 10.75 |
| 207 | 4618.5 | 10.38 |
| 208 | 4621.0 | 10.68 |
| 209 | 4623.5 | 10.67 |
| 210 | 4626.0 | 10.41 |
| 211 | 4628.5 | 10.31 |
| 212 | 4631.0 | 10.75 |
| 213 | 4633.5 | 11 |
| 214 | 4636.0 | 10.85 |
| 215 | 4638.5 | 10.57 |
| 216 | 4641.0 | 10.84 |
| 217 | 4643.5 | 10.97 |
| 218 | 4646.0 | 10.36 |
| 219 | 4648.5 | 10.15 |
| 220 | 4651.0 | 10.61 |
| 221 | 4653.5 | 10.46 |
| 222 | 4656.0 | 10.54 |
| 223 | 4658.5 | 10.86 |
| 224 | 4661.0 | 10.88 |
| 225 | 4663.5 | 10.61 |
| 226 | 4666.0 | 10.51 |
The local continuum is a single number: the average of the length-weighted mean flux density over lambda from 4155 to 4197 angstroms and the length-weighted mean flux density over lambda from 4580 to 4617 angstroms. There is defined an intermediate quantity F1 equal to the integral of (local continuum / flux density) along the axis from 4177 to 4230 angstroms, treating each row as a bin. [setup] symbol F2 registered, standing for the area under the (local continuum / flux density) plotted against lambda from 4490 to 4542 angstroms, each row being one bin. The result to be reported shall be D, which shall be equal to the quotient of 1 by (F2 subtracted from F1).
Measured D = 0.2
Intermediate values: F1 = 56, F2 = 51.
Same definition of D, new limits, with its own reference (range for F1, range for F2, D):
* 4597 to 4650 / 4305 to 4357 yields -0.1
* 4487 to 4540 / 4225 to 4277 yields -0.3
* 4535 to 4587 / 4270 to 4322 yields -0.1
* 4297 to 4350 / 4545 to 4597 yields 0.1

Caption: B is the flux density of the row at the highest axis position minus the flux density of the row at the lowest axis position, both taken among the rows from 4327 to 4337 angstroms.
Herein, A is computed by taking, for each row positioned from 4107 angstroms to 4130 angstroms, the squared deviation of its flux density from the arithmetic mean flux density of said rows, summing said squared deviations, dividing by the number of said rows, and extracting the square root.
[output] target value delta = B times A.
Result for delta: -0.12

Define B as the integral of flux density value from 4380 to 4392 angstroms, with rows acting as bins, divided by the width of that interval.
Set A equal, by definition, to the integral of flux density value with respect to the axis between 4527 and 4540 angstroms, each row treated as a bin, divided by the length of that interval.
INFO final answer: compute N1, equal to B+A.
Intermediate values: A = 10.1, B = 9.5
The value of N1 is 19.5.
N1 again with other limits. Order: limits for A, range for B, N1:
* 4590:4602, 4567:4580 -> 21.2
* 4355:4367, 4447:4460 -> 20.6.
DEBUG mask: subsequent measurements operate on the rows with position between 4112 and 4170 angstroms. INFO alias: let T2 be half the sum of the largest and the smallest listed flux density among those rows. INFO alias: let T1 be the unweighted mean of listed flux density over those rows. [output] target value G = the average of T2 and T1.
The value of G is 10.6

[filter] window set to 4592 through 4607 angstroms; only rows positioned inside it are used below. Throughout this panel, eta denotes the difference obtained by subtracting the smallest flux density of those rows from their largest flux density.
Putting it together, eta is 0.3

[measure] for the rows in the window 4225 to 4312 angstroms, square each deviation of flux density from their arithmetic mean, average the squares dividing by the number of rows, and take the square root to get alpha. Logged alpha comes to 0.91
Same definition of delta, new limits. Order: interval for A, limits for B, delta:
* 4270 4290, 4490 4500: 0.46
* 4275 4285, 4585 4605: 0.01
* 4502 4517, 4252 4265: 0.13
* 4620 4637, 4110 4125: 0.07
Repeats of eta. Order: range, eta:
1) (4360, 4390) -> 1.8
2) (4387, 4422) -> 1.6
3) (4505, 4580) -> 1.7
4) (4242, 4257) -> 0.8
